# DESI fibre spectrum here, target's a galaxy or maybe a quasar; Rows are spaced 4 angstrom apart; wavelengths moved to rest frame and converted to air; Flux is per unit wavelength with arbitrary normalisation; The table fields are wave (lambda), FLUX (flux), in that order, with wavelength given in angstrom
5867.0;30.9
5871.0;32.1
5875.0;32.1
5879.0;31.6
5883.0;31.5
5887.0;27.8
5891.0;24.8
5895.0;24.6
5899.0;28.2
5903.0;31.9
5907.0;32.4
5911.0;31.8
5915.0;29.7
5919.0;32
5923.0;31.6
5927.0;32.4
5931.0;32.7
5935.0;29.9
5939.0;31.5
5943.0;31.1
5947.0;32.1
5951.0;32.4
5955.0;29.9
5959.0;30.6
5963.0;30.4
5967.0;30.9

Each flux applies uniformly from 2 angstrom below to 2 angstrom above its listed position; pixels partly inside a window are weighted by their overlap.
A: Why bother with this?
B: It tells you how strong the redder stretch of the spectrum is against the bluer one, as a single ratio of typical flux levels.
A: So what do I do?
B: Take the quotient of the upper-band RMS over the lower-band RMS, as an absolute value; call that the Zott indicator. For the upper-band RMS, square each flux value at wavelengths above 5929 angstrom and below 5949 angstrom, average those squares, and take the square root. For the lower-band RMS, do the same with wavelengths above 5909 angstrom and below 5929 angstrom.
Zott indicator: 1.00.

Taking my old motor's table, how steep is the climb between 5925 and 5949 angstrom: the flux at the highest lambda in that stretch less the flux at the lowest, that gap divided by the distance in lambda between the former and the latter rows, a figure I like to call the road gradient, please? -0.015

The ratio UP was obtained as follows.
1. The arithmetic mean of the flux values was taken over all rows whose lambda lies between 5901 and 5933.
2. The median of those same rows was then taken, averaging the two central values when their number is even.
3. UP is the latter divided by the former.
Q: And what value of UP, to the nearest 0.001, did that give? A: 1.004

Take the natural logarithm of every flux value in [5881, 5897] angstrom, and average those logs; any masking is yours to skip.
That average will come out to 3.30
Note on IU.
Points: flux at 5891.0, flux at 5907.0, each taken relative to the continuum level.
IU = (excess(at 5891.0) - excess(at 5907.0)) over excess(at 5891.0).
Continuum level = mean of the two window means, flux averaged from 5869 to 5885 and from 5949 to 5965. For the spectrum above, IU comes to 1.2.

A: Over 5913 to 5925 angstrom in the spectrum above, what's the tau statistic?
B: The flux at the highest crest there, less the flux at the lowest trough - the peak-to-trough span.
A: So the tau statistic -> 2.3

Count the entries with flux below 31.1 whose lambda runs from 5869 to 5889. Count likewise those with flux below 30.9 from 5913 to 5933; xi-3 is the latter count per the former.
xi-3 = 1.0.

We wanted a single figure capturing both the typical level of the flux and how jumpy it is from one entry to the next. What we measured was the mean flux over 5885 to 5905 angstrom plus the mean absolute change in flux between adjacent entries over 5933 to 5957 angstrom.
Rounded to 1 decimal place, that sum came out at 28.6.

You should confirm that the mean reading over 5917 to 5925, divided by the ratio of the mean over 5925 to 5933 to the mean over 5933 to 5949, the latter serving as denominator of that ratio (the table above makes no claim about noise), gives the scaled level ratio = 30.4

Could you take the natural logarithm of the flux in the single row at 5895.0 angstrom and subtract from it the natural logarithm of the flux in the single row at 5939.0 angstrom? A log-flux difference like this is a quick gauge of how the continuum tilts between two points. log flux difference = -0.25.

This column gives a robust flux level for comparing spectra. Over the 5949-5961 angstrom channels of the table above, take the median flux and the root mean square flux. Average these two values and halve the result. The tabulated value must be 15.4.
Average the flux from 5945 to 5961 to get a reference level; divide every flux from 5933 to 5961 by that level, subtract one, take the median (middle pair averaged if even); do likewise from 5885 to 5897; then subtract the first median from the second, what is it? -0.20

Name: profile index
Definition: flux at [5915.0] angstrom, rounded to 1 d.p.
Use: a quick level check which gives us 29.7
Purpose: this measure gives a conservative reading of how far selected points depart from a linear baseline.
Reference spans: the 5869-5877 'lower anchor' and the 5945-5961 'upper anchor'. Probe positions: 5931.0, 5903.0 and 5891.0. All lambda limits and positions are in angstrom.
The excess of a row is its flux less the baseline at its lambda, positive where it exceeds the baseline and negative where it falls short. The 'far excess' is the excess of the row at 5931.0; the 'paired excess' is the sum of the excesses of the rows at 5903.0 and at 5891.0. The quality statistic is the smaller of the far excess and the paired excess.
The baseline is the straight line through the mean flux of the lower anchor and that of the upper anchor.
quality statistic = -7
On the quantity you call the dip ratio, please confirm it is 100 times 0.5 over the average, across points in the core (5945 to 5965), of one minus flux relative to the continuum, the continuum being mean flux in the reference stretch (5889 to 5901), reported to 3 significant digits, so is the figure -248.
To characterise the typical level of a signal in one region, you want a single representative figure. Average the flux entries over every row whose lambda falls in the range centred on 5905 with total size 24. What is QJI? 29.8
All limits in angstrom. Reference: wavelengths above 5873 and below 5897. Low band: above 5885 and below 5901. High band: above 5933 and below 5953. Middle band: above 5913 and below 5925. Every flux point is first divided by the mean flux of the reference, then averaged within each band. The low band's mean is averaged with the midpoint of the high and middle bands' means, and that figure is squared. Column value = 1.00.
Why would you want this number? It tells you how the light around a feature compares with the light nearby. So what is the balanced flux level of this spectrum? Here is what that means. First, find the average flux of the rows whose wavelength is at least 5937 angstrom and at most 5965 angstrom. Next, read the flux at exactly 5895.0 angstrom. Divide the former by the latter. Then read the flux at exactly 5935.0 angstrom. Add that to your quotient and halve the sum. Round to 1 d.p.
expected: 15.6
